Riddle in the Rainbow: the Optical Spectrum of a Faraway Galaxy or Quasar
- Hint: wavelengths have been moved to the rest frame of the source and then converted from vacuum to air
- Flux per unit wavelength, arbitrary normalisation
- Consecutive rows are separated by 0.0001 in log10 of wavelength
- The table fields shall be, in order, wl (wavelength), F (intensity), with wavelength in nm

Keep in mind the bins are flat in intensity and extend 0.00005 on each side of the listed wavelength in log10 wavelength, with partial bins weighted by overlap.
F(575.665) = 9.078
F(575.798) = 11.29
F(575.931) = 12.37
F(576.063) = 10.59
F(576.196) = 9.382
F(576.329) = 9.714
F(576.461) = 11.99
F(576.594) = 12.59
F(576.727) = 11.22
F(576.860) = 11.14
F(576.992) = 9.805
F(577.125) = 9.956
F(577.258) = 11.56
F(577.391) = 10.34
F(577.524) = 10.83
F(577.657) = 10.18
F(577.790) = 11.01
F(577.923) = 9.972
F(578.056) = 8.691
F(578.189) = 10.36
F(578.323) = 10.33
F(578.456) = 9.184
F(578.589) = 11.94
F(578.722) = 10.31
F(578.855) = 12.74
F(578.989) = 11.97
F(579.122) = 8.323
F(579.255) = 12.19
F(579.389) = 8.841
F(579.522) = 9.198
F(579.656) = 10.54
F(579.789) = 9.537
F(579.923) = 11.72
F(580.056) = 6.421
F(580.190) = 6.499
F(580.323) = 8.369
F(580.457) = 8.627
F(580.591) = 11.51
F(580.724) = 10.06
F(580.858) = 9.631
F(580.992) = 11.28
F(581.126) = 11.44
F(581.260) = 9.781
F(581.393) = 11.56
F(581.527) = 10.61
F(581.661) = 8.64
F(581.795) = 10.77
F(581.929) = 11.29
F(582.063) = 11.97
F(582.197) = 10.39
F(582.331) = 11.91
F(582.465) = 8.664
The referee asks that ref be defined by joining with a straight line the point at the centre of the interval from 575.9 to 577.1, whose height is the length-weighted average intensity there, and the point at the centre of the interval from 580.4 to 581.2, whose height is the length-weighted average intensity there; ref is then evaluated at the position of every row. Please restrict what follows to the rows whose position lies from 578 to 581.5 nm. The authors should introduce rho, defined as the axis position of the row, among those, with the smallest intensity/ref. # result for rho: 580.056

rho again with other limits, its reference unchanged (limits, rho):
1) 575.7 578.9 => 578.056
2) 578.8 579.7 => 579.122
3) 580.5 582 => 581.661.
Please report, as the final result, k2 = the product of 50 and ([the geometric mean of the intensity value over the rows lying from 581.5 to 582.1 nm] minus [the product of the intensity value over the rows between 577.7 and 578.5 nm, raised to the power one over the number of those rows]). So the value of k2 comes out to 35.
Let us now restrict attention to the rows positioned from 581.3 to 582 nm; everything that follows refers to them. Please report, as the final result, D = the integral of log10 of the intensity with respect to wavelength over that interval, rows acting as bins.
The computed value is 0.72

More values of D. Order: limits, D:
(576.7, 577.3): 0.62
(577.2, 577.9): 0.72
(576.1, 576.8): 0.73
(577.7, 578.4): 0.70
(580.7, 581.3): 0.61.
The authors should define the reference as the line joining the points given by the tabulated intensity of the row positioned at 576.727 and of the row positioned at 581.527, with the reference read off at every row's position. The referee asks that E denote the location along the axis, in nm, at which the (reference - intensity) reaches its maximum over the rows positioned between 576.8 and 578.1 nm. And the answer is 578.056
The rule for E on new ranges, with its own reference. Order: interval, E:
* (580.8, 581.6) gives 580.858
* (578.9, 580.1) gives 580.056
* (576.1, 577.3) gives 576.196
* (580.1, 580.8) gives 580.190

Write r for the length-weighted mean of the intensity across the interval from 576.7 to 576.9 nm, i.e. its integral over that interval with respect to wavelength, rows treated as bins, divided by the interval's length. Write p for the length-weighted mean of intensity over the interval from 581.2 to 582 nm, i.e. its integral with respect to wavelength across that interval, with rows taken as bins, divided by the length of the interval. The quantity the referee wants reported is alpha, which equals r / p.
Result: 1.07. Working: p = 10.5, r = 11.2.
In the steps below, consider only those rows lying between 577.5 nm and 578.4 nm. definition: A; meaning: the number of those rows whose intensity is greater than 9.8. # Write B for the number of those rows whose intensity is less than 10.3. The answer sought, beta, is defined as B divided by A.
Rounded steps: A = 6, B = 3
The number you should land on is 0.50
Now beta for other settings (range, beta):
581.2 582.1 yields 0.40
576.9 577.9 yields 0.43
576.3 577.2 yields 0.50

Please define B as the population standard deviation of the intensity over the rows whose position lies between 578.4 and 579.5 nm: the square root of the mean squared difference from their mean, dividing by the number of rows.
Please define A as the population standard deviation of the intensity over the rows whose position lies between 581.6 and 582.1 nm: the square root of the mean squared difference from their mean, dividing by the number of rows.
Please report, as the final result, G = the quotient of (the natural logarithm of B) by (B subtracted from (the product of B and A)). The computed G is 1.2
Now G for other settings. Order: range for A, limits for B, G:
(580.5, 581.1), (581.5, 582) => 0.0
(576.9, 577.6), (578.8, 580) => -0.8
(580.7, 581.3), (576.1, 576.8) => -0.8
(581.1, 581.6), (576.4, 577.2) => 0.0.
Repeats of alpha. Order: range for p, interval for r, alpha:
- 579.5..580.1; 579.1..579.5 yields 1.03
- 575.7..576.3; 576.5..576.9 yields 1.09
